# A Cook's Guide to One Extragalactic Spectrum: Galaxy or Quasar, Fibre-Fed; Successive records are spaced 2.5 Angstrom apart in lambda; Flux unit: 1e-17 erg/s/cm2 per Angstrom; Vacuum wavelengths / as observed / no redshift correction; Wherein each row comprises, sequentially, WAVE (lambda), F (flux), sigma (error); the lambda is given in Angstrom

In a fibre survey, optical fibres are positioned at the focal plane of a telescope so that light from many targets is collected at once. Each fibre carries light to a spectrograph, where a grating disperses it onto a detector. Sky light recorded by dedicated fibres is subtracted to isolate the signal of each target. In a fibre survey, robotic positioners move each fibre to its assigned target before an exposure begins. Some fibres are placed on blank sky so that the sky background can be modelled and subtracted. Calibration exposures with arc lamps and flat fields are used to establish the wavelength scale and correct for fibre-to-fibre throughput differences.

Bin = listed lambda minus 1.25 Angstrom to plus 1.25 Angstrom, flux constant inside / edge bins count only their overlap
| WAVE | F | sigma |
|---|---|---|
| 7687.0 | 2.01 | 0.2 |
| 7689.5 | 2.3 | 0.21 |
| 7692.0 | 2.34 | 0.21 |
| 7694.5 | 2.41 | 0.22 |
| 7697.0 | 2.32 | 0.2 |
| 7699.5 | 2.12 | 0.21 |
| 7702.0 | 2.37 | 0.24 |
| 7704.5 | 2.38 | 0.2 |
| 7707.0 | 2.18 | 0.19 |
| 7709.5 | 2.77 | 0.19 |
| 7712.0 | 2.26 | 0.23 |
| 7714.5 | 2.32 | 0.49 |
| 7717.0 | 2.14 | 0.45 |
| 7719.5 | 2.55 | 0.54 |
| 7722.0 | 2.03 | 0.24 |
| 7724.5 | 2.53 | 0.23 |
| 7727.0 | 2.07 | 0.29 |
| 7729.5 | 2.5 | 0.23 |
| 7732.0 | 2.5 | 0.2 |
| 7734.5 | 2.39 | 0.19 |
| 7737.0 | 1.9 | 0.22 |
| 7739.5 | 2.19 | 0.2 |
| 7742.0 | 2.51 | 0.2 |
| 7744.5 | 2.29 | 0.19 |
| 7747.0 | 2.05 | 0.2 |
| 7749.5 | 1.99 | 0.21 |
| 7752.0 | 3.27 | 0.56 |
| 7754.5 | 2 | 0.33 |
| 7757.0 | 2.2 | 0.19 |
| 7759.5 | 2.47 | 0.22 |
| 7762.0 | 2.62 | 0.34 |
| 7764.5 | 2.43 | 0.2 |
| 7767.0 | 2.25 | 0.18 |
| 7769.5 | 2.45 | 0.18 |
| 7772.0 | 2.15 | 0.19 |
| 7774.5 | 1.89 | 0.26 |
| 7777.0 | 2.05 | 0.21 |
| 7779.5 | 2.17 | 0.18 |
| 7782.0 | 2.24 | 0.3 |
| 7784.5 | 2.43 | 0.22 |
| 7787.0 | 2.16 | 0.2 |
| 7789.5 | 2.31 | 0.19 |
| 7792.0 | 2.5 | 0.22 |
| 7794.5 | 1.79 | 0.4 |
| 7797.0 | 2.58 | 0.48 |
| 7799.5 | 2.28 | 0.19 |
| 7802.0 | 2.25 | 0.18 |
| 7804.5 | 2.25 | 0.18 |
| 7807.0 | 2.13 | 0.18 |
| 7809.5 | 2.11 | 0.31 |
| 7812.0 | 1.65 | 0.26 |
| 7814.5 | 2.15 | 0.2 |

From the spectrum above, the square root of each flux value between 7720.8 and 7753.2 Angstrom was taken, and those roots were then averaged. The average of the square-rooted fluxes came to 1.52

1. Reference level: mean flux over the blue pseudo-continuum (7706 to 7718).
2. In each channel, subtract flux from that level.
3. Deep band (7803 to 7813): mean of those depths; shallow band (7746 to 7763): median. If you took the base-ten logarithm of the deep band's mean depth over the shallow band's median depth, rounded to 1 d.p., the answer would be 0.3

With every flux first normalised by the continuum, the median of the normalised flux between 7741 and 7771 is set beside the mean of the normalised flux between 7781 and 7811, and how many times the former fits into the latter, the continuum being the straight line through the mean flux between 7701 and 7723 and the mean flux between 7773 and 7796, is 0.99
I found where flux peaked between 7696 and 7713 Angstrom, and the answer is 7709.5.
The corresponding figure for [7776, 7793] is 7792.0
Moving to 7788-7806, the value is 7797.0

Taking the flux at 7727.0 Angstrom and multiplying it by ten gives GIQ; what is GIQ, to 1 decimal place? 20.7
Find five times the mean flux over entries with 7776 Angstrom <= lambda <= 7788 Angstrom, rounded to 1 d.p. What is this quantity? 11.1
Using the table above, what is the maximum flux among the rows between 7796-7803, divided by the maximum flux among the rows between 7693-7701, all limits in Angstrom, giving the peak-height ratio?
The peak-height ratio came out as 1.07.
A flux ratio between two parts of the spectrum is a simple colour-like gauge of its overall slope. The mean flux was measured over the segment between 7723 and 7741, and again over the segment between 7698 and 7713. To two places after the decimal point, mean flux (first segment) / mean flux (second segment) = 0.98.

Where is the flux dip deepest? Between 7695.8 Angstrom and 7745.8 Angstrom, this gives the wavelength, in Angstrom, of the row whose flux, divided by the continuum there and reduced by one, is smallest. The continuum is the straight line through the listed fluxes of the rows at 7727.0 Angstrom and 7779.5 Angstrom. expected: 7737.0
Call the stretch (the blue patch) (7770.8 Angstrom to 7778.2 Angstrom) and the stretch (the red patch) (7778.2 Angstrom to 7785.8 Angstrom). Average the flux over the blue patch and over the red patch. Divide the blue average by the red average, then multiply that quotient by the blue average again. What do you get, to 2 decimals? 1.81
